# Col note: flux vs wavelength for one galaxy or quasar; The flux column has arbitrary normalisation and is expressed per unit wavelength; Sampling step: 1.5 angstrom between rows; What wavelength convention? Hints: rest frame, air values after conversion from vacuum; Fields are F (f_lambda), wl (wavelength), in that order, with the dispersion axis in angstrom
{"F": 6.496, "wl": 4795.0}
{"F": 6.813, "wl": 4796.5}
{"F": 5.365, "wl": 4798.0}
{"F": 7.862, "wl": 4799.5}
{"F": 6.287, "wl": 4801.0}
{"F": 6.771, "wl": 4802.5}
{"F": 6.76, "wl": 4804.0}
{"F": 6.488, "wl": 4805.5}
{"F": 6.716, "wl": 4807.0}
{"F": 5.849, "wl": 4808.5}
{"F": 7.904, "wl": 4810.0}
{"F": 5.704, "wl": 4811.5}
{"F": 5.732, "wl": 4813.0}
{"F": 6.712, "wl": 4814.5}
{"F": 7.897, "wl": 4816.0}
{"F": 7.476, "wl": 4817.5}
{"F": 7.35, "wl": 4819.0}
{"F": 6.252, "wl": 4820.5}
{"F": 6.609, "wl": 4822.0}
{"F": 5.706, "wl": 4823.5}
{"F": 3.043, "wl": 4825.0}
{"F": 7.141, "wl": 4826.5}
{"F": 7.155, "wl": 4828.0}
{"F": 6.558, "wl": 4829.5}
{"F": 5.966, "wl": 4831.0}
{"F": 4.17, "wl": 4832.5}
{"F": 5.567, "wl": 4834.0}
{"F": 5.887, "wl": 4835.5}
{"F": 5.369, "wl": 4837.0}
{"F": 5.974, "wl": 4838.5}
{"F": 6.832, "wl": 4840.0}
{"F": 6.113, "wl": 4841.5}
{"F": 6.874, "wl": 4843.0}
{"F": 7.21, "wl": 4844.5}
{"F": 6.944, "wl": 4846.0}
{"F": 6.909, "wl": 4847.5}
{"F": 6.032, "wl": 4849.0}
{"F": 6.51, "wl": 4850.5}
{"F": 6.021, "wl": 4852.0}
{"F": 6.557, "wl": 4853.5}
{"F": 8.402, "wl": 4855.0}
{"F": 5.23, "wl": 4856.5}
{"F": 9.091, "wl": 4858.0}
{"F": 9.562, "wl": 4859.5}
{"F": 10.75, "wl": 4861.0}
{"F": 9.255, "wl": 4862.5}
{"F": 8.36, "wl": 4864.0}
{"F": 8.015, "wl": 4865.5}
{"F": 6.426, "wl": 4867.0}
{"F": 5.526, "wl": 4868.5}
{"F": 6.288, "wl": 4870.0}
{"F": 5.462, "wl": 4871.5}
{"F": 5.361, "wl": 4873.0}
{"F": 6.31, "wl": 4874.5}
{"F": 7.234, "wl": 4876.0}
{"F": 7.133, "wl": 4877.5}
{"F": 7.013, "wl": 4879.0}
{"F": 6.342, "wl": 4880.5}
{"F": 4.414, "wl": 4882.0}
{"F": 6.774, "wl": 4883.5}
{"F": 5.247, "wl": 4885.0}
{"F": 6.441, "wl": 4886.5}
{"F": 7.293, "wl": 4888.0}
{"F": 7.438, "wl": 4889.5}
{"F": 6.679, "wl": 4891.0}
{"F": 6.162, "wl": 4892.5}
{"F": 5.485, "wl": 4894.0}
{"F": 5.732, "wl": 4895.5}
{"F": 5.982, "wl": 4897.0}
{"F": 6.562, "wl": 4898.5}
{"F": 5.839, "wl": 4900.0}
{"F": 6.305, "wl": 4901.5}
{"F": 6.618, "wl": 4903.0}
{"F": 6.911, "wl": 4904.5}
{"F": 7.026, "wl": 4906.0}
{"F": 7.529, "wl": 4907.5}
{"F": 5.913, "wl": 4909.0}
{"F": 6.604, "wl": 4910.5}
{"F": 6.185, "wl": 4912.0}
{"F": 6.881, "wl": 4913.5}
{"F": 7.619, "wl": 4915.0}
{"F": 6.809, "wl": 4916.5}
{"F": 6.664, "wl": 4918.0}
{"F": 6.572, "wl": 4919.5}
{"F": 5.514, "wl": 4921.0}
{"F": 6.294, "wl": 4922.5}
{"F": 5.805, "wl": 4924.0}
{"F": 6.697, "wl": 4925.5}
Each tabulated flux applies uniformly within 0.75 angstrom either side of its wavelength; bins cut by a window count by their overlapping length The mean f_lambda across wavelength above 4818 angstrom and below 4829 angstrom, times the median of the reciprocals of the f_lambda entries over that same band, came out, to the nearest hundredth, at 0.94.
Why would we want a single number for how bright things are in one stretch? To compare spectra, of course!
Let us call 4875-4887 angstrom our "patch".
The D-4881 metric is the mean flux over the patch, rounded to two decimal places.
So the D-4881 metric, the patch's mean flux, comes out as 6.32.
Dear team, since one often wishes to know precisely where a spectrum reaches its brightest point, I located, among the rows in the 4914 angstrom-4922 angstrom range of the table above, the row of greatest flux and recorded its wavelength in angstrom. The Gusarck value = 4915.0 angstrom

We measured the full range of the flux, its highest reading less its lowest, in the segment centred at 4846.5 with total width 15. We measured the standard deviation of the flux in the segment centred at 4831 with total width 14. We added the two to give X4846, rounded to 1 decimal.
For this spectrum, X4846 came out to 2.5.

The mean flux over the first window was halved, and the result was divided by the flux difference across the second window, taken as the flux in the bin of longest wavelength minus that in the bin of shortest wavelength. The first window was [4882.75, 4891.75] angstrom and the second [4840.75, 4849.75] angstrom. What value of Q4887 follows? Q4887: -41.0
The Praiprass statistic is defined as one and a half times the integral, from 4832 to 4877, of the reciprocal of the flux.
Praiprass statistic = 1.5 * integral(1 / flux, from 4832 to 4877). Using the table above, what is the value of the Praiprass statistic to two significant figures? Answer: 10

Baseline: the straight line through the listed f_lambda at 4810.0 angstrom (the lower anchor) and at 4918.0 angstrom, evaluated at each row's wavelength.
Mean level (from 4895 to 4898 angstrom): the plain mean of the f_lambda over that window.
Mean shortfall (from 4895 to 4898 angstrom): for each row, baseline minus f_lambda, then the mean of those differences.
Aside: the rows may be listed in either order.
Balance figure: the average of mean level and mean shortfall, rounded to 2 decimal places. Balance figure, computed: 3.46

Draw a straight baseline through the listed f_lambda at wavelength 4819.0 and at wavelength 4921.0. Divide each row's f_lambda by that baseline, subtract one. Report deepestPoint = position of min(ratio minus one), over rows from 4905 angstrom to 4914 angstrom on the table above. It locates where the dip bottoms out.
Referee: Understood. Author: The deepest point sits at 4909.0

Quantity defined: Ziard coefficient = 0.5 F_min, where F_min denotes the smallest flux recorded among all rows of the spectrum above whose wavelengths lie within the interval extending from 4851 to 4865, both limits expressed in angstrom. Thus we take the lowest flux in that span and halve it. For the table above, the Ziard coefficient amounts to 2.6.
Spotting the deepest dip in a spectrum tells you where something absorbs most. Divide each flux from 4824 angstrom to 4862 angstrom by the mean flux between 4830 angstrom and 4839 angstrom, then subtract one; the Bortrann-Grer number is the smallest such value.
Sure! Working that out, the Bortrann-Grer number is -0.45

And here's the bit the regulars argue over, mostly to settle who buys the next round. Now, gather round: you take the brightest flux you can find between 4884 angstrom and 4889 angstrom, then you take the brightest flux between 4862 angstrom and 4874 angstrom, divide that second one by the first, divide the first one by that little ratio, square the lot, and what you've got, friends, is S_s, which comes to 33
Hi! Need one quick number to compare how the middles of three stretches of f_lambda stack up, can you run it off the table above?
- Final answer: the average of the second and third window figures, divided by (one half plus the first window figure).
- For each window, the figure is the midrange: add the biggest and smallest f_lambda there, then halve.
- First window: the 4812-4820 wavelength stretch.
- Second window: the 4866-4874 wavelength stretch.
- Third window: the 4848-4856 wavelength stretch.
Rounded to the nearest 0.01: 0.90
